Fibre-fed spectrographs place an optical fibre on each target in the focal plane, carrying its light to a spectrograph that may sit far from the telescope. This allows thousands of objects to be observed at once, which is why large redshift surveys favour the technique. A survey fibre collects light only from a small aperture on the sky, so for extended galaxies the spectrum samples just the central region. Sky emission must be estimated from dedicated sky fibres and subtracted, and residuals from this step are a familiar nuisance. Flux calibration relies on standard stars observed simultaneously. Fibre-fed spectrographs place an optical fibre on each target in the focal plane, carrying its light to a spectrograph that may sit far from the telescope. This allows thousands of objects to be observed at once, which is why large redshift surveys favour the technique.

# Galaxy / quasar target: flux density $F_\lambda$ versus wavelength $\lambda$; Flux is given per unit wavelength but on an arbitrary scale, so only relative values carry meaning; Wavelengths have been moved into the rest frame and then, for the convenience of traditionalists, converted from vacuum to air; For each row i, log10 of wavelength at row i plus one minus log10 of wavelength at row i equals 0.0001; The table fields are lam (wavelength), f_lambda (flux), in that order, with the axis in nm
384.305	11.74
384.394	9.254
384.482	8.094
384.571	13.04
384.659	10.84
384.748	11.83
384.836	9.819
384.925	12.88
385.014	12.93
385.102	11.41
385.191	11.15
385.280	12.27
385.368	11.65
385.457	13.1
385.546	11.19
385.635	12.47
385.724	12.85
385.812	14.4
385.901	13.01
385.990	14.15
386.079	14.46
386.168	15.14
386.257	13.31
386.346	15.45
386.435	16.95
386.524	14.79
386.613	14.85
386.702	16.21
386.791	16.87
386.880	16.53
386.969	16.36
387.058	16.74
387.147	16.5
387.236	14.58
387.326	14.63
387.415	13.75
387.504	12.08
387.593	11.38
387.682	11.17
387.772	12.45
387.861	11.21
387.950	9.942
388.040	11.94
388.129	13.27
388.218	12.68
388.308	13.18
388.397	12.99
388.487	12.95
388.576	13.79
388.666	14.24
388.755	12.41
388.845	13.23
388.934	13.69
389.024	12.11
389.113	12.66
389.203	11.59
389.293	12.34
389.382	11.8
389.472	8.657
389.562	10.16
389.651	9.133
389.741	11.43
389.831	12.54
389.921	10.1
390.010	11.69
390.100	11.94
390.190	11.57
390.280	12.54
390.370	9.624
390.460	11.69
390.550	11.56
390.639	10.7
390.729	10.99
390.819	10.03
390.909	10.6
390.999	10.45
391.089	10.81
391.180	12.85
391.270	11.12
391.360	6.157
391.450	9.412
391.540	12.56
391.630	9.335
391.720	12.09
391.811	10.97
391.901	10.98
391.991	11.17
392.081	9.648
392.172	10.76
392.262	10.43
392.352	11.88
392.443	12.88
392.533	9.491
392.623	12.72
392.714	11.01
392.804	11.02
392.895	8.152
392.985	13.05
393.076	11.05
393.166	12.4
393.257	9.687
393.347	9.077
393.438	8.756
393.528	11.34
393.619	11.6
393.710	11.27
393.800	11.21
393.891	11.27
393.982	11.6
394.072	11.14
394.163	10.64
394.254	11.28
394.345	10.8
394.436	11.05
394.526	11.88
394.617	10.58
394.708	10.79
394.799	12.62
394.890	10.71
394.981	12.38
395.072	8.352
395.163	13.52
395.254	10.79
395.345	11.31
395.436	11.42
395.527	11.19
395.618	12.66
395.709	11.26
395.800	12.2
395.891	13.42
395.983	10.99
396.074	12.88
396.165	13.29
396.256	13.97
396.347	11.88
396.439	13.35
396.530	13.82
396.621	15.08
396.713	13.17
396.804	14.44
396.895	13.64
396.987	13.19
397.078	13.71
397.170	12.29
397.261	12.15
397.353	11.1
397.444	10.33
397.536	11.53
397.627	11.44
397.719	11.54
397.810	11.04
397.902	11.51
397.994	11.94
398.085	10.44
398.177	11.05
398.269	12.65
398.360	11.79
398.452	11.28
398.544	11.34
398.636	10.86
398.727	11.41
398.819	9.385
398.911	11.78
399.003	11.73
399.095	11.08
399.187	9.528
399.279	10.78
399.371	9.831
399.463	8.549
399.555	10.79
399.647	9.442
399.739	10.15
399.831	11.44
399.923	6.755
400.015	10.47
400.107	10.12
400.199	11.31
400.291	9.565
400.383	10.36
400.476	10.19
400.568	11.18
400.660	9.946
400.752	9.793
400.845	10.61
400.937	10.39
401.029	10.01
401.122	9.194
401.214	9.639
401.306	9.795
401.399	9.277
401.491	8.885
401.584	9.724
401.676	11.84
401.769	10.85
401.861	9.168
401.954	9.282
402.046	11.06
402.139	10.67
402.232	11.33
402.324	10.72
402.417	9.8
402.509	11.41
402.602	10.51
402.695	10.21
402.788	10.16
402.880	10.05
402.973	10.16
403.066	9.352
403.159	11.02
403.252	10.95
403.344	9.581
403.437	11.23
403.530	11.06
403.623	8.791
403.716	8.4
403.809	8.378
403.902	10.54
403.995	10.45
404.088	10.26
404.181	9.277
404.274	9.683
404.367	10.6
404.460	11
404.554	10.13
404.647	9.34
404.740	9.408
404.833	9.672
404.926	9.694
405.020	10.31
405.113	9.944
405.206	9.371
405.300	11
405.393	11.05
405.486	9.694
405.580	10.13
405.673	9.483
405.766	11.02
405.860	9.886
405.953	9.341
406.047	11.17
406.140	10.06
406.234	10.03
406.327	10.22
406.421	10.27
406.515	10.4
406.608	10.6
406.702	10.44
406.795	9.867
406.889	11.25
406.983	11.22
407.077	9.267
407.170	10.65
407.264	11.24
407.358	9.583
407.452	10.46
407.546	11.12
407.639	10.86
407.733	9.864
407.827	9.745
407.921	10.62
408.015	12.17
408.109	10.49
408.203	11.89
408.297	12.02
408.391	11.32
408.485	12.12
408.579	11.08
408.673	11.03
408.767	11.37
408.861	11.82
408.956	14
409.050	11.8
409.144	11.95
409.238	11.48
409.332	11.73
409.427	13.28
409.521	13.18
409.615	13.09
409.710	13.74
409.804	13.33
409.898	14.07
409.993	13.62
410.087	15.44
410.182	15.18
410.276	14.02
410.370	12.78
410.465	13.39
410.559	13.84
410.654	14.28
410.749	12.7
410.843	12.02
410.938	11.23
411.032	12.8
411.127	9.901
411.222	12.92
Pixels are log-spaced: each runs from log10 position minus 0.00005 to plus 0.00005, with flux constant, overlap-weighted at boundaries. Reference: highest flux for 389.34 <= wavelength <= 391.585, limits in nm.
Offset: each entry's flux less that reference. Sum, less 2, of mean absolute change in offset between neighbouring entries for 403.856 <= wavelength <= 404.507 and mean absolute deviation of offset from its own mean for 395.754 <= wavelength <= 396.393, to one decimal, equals -0.7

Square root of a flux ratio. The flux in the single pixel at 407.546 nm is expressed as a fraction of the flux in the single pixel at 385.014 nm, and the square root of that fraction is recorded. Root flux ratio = 0.93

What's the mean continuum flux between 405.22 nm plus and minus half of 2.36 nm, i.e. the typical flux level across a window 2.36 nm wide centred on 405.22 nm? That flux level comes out 10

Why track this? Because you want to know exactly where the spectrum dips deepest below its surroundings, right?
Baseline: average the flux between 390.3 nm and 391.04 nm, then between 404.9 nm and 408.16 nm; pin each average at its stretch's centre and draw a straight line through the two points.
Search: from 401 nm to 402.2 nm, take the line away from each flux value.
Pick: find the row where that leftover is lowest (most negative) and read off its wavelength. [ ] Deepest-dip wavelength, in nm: 401.491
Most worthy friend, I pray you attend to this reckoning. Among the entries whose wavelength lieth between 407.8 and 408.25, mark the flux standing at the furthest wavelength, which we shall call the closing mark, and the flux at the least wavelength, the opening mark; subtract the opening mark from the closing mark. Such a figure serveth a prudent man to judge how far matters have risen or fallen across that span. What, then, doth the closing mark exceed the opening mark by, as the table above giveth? 2.1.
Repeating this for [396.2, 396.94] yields -0.3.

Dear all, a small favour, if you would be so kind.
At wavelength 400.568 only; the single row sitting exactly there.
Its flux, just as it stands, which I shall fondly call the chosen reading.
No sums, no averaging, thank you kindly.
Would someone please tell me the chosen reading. 11.18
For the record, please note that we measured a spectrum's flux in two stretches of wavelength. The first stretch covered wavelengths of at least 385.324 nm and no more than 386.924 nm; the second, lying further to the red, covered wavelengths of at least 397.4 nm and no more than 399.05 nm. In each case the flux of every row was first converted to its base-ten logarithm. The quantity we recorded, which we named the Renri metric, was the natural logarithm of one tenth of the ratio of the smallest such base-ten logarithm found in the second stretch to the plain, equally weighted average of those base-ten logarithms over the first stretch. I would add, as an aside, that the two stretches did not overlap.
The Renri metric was -2.47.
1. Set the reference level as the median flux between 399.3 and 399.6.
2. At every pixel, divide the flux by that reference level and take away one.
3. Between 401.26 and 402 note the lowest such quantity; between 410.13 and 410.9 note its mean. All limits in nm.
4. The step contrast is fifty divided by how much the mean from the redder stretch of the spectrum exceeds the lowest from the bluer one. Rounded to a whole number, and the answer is 106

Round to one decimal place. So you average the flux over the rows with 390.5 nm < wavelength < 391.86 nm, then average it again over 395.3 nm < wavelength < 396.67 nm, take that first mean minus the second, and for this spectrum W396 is -1.9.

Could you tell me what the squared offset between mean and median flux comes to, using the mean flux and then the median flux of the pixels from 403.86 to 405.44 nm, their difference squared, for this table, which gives 0.0008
